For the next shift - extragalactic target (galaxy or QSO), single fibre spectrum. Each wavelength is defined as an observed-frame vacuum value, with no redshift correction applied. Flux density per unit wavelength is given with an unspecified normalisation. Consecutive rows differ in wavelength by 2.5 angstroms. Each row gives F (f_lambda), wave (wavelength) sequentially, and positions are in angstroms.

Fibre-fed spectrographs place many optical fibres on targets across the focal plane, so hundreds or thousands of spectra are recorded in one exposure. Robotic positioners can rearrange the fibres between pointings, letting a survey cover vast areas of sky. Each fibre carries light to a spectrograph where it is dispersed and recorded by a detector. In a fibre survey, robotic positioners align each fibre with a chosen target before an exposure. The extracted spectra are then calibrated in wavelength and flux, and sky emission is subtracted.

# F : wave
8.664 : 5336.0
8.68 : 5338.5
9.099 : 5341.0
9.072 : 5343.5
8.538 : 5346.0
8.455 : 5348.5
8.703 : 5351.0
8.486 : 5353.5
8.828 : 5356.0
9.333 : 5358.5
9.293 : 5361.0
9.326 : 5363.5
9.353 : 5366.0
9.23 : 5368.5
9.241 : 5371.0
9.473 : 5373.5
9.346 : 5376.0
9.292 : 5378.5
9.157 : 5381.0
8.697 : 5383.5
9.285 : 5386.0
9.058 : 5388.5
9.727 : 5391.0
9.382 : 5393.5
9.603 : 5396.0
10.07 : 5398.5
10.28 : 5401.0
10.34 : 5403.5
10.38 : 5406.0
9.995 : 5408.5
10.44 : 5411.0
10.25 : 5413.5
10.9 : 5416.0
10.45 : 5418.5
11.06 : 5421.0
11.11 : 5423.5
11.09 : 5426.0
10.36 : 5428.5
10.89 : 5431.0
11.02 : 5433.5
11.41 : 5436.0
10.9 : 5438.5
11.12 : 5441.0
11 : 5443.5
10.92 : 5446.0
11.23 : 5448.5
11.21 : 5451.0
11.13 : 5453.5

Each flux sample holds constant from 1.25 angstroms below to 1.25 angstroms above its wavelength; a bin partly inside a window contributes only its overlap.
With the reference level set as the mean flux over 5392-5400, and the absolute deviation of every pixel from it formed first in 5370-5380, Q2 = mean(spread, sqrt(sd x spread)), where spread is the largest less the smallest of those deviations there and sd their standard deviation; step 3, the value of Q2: 0.19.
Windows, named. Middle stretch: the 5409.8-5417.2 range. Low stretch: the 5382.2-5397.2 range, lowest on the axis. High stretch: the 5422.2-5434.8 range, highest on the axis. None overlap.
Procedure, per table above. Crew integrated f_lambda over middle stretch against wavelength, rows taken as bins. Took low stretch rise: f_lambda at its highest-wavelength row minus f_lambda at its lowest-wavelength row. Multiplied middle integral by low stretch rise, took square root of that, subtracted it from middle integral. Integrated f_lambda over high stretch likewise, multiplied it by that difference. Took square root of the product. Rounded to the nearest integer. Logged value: 98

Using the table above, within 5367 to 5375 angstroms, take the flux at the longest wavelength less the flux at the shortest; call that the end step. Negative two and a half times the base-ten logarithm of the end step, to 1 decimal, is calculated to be 1.5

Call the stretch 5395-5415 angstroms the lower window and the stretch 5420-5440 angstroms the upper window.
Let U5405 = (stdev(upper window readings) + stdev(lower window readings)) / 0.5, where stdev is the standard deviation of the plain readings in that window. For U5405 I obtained 1.1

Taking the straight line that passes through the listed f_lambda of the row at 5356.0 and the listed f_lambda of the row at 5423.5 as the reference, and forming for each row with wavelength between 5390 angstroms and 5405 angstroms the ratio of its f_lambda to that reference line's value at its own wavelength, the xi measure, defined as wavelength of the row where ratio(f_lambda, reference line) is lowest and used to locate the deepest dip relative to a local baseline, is 5393.5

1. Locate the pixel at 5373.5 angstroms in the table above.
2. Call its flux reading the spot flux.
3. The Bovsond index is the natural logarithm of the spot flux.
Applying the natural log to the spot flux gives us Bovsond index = 2.25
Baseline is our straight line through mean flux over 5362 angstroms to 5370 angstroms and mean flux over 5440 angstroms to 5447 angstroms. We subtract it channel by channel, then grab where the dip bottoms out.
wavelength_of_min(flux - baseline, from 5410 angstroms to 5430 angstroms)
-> 5428.5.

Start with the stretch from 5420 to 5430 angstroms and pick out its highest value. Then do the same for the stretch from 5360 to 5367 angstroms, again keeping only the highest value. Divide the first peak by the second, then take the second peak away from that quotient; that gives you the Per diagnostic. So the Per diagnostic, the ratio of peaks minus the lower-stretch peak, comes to -8.2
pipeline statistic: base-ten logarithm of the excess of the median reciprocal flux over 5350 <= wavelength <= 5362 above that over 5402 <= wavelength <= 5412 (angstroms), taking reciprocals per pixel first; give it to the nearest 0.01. -1.78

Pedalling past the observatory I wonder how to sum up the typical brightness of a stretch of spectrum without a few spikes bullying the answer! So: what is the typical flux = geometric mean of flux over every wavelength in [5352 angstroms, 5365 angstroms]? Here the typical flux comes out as 9.0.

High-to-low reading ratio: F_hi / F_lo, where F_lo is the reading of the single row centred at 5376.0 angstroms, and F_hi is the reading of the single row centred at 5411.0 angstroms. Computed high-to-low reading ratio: 1.12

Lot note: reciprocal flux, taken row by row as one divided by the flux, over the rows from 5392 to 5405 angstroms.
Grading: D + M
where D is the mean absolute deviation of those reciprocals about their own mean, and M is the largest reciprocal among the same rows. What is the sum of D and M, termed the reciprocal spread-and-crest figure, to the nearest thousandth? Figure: 0.110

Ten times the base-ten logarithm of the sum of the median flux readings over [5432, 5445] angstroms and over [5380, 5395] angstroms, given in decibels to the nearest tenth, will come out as 13.1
